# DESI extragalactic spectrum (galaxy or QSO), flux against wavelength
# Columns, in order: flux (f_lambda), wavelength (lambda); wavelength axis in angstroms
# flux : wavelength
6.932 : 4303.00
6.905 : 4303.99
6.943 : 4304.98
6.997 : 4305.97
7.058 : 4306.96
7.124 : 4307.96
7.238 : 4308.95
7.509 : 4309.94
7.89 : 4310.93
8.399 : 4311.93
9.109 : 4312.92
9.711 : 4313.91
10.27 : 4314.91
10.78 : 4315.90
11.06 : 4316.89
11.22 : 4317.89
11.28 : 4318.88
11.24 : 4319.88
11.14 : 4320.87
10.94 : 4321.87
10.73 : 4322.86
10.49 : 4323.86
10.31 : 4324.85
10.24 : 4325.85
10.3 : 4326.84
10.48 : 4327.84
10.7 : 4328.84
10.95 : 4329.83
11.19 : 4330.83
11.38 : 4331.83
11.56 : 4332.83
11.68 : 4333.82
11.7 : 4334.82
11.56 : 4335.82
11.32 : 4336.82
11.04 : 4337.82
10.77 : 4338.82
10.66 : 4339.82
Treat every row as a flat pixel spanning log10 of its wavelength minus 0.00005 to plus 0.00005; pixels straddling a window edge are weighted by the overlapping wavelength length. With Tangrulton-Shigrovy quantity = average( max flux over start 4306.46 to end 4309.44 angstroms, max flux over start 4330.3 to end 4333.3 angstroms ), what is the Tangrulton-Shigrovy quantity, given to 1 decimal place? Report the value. 9.4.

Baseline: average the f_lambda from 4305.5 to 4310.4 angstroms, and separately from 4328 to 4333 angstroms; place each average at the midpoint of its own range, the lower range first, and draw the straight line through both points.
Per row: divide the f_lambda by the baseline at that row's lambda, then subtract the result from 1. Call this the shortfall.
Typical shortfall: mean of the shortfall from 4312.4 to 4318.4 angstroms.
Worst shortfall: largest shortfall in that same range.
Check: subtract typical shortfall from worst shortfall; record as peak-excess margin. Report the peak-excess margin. 0.088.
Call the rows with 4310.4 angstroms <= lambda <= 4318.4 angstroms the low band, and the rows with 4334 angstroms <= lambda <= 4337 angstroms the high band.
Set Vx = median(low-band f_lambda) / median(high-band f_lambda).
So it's 0.86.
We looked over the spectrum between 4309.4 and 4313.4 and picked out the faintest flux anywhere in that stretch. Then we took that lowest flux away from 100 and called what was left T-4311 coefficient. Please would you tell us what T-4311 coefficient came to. 92.5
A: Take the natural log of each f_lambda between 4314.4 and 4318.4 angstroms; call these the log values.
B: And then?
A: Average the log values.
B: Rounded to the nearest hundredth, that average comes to 2.38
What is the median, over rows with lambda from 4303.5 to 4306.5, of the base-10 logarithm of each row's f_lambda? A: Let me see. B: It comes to 0.84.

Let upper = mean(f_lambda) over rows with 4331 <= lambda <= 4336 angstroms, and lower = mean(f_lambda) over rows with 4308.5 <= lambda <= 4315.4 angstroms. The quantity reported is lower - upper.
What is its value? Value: -3.0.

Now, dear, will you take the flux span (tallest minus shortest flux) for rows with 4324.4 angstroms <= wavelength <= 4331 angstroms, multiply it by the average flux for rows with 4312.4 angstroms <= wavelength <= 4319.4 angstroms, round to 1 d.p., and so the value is 10.0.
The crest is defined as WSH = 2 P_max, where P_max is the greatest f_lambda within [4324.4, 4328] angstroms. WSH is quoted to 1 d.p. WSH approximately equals 21.0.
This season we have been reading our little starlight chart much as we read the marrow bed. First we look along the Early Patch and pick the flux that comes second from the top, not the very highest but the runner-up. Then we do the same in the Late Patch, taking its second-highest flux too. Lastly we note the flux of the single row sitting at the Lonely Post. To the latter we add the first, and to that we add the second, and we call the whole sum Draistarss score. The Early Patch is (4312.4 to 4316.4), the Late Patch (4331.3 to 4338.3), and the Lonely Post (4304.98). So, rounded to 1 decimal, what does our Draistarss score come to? 28.9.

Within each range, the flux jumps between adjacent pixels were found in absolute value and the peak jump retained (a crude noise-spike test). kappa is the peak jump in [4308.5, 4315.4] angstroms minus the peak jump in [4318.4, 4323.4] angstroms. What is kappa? 0.5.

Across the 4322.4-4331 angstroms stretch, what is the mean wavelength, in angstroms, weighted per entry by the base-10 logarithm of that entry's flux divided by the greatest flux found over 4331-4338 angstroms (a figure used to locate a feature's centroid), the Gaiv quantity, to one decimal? 4326.4 angstroms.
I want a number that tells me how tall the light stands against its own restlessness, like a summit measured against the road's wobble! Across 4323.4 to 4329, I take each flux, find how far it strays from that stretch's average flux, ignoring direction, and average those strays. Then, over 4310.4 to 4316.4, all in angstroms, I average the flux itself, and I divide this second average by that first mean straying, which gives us 68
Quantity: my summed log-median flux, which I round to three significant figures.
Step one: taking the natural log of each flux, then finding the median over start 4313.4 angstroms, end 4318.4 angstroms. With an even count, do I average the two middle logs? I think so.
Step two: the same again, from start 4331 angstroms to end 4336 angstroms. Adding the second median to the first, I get 4.83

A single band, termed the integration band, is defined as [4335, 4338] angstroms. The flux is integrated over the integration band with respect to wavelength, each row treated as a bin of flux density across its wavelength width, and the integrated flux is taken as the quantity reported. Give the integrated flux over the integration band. 34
